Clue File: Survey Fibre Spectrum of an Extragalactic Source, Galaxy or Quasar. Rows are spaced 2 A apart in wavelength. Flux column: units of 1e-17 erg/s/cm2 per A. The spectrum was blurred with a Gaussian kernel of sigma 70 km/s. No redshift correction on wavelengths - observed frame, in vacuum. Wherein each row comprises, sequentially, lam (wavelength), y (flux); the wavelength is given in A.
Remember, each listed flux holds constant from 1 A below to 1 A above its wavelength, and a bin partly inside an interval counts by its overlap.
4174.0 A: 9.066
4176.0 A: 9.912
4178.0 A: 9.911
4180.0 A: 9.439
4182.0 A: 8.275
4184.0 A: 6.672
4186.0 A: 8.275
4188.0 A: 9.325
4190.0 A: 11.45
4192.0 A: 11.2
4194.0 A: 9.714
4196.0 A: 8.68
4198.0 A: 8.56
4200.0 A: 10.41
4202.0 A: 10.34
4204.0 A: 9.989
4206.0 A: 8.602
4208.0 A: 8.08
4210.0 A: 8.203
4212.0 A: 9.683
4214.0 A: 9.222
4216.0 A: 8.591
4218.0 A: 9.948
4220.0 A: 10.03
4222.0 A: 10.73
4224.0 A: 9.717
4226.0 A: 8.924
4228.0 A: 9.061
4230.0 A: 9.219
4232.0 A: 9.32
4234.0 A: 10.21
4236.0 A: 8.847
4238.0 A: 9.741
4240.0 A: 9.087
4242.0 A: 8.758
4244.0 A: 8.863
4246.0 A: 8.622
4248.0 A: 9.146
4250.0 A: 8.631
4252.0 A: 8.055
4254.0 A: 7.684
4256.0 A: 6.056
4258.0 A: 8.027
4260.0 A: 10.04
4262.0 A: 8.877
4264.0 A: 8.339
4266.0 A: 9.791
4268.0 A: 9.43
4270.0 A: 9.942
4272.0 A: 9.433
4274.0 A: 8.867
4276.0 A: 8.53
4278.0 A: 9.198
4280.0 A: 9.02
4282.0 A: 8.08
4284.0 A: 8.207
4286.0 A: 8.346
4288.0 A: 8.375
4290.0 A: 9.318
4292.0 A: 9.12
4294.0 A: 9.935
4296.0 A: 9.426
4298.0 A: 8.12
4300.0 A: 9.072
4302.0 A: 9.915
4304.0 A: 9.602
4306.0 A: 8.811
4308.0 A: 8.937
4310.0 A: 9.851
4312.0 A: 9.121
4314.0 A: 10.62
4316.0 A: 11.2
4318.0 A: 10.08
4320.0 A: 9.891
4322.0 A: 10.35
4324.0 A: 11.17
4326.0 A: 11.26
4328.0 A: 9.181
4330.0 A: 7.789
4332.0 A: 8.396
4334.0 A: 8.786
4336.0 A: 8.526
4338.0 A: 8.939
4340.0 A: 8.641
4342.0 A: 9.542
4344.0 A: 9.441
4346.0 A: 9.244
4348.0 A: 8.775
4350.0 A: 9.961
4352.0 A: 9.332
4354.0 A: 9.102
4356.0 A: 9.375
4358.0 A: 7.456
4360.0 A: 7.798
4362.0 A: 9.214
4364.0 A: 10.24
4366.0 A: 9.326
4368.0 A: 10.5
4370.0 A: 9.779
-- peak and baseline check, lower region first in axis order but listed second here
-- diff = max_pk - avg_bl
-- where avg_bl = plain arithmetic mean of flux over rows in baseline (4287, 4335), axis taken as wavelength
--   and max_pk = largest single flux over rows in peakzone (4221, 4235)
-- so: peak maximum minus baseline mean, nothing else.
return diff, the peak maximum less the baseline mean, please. 1.2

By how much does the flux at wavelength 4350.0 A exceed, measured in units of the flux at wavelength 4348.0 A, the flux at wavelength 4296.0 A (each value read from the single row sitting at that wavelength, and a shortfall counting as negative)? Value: 0.06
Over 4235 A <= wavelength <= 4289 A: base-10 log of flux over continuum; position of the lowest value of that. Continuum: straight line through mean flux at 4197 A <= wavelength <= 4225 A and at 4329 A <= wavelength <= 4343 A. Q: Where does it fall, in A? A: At 4256.0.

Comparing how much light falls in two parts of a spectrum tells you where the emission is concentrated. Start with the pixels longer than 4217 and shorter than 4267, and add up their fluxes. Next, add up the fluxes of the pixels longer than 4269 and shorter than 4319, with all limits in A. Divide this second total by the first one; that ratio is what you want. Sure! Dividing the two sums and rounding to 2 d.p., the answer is 1.02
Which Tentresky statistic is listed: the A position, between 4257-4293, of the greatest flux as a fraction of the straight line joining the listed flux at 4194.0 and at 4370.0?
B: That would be 4260.0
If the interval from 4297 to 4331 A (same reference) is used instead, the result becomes 4326.0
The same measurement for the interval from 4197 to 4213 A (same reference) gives 4200.0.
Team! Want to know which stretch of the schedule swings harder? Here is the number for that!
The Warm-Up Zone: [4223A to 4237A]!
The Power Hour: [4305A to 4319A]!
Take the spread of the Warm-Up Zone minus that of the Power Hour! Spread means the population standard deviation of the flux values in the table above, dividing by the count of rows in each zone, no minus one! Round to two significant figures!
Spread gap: -0.39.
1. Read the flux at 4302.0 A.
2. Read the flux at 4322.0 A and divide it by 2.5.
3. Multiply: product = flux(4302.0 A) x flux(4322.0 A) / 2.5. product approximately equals 41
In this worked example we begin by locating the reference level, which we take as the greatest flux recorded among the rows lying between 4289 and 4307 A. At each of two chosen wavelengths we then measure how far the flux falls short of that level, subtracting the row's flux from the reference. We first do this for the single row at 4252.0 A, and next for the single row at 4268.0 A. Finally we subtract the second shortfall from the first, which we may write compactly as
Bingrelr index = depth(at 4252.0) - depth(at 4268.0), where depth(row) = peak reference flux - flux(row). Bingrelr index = 1.4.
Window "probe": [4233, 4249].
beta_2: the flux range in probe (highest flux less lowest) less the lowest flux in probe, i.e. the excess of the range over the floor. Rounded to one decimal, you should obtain -7.0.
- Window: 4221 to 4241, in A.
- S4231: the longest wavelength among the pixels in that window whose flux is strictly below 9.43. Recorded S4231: 4240.0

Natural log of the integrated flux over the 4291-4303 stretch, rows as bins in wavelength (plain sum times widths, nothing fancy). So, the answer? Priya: 4.7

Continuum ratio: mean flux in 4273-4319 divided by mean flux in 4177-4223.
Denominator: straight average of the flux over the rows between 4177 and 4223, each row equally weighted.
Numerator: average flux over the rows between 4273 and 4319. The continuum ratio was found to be 0.98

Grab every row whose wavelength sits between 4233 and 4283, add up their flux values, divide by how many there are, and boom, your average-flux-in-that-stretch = 8.9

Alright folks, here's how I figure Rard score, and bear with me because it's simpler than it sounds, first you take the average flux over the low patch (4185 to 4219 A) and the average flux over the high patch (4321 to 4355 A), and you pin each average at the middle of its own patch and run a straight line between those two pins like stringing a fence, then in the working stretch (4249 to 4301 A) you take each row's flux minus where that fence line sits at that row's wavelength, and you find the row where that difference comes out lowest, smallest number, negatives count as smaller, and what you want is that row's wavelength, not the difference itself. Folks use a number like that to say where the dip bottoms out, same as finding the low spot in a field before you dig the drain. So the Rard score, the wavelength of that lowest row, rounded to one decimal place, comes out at 4256.0 A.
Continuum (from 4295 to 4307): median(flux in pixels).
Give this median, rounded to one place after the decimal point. 9.2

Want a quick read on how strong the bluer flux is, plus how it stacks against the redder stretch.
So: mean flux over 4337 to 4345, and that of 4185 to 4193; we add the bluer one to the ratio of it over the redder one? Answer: 11.2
